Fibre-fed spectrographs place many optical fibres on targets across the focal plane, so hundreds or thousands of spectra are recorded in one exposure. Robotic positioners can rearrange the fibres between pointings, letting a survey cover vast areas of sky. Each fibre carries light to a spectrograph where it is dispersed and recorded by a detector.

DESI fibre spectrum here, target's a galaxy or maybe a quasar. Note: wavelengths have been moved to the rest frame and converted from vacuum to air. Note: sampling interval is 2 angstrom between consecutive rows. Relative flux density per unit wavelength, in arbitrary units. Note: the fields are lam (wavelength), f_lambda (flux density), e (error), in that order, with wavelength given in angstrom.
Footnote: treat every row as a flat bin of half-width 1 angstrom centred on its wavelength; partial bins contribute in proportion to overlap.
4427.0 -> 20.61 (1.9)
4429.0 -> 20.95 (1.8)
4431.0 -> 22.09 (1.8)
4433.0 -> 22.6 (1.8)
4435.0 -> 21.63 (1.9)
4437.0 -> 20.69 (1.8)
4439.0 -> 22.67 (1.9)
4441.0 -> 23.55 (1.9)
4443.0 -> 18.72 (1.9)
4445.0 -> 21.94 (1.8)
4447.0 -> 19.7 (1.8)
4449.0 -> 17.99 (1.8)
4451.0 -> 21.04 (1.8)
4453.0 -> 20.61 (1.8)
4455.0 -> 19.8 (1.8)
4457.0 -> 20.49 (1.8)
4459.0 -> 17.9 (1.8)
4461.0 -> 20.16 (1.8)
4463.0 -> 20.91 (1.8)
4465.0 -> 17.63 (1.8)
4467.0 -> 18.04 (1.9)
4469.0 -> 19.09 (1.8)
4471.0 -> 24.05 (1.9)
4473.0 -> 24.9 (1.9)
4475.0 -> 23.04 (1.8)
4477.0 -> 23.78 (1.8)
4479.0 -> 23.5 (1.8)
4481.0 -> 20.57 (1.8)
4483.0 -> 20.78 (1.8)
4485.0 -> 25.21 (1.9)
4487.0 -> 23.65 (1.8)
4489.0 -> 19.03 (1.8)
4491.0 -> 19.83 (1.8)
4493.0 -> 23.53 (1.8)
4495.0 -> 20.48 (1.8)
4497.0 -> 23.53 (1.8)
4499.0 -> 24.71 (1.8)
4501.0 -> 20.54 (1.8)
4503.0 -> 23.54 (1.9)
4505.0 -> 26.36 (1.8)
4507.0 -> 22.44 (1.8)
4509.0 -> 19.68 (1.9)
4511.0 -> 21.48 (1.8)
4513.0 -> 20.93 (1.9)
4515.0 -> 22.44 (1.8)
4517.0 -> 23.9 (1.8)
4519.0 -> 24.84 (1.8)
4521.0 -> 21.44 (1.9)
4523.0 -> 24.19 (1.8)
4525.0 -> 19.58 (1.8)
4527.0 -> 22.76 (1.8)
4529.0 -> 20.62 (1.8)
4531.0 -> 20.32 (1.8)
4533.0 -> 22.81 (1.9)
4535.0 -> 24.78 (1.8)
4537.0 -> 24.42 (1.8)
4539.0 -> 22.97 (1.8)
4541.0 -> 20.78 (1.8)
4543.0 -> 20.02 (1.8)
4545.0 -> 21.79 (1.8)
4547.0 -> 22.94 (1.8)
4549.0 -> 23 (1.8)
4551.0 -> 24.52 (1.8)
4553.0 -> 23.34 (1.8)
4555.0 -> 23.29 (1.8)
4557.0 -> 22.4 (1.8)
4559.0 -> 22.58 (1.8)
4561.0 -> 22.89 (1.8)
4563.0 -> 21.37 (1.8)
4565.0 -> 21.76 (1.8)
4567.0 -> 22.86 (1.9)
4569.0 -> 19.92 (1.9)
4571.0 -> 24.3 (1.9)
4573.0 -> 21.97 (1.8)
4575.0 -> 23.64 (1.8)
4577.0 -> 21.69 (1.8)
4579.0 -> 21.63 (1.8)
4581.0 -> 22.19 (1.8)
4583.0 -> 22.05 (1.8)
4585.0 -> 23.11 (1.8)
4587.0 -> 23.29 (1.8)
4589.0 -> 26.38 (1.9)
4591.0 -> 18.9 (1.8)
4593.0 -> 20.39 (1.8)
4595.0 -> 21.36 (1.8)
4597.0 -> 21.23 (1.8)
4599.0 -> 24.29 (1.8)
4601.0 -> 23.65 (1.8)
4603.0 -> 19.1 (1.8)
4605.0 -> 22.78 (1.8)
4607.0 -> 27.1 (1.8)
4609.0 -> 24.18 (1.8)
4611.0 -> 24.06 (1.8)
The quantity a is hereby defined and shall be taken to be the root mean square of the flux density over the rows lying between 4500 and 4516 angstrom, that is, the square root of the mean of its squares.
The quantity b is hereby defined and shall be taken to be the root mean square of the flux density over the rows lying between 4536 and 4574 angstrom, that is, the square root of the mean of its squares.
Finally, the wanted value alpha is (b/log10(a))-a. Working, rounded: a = 22.3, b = 22.5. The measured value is -5.6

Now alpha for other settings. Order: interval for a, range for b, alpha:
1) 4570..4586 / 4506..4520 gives -6.1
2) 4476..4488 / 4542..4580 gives -6.5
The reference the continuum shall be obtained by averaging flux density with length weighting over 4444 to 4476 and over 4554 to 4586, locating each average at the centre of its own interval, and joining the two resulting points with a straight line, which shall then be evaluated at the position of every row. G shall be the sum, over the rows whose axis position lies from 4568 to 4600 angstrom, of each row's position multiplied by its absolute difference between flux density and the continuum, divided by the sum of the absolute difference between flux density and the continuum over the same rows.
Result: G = 4585.6 angstrom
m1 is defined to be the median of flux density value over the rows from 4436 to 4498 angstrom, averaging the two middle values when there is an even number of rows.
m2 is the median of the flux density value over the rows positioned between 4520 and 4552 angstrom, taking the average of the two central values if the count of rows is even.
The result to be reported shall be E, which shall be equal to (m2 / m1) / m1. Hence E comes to 0.053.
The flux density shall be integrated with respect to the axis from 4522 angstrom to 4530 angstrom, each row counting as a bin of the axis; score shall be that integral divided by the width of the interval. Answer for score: 21.8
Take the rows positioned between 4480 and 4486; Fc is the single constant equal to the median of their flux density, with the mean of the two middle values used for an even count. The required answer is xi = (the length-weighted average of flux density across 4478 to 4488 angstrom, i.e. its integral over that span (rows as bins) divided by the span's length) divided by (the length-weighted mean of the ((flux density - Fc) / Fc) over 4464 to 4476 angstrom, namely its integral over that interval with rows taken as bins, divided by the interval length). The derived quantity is 1370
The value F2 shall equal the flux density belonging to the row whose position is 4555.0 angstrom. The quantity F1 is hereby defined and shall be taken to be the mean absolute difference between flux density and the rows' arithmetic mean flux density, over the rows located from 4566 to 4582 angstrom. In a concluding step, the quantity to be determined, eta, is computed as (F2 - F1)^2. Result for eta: 497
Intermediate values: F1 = 0.99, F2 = 23.29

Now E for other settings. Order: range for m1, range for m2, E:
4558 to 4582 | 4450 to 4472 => 0.041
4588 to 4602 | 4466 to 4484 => 0.050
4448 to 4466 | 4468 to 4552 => 0.056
